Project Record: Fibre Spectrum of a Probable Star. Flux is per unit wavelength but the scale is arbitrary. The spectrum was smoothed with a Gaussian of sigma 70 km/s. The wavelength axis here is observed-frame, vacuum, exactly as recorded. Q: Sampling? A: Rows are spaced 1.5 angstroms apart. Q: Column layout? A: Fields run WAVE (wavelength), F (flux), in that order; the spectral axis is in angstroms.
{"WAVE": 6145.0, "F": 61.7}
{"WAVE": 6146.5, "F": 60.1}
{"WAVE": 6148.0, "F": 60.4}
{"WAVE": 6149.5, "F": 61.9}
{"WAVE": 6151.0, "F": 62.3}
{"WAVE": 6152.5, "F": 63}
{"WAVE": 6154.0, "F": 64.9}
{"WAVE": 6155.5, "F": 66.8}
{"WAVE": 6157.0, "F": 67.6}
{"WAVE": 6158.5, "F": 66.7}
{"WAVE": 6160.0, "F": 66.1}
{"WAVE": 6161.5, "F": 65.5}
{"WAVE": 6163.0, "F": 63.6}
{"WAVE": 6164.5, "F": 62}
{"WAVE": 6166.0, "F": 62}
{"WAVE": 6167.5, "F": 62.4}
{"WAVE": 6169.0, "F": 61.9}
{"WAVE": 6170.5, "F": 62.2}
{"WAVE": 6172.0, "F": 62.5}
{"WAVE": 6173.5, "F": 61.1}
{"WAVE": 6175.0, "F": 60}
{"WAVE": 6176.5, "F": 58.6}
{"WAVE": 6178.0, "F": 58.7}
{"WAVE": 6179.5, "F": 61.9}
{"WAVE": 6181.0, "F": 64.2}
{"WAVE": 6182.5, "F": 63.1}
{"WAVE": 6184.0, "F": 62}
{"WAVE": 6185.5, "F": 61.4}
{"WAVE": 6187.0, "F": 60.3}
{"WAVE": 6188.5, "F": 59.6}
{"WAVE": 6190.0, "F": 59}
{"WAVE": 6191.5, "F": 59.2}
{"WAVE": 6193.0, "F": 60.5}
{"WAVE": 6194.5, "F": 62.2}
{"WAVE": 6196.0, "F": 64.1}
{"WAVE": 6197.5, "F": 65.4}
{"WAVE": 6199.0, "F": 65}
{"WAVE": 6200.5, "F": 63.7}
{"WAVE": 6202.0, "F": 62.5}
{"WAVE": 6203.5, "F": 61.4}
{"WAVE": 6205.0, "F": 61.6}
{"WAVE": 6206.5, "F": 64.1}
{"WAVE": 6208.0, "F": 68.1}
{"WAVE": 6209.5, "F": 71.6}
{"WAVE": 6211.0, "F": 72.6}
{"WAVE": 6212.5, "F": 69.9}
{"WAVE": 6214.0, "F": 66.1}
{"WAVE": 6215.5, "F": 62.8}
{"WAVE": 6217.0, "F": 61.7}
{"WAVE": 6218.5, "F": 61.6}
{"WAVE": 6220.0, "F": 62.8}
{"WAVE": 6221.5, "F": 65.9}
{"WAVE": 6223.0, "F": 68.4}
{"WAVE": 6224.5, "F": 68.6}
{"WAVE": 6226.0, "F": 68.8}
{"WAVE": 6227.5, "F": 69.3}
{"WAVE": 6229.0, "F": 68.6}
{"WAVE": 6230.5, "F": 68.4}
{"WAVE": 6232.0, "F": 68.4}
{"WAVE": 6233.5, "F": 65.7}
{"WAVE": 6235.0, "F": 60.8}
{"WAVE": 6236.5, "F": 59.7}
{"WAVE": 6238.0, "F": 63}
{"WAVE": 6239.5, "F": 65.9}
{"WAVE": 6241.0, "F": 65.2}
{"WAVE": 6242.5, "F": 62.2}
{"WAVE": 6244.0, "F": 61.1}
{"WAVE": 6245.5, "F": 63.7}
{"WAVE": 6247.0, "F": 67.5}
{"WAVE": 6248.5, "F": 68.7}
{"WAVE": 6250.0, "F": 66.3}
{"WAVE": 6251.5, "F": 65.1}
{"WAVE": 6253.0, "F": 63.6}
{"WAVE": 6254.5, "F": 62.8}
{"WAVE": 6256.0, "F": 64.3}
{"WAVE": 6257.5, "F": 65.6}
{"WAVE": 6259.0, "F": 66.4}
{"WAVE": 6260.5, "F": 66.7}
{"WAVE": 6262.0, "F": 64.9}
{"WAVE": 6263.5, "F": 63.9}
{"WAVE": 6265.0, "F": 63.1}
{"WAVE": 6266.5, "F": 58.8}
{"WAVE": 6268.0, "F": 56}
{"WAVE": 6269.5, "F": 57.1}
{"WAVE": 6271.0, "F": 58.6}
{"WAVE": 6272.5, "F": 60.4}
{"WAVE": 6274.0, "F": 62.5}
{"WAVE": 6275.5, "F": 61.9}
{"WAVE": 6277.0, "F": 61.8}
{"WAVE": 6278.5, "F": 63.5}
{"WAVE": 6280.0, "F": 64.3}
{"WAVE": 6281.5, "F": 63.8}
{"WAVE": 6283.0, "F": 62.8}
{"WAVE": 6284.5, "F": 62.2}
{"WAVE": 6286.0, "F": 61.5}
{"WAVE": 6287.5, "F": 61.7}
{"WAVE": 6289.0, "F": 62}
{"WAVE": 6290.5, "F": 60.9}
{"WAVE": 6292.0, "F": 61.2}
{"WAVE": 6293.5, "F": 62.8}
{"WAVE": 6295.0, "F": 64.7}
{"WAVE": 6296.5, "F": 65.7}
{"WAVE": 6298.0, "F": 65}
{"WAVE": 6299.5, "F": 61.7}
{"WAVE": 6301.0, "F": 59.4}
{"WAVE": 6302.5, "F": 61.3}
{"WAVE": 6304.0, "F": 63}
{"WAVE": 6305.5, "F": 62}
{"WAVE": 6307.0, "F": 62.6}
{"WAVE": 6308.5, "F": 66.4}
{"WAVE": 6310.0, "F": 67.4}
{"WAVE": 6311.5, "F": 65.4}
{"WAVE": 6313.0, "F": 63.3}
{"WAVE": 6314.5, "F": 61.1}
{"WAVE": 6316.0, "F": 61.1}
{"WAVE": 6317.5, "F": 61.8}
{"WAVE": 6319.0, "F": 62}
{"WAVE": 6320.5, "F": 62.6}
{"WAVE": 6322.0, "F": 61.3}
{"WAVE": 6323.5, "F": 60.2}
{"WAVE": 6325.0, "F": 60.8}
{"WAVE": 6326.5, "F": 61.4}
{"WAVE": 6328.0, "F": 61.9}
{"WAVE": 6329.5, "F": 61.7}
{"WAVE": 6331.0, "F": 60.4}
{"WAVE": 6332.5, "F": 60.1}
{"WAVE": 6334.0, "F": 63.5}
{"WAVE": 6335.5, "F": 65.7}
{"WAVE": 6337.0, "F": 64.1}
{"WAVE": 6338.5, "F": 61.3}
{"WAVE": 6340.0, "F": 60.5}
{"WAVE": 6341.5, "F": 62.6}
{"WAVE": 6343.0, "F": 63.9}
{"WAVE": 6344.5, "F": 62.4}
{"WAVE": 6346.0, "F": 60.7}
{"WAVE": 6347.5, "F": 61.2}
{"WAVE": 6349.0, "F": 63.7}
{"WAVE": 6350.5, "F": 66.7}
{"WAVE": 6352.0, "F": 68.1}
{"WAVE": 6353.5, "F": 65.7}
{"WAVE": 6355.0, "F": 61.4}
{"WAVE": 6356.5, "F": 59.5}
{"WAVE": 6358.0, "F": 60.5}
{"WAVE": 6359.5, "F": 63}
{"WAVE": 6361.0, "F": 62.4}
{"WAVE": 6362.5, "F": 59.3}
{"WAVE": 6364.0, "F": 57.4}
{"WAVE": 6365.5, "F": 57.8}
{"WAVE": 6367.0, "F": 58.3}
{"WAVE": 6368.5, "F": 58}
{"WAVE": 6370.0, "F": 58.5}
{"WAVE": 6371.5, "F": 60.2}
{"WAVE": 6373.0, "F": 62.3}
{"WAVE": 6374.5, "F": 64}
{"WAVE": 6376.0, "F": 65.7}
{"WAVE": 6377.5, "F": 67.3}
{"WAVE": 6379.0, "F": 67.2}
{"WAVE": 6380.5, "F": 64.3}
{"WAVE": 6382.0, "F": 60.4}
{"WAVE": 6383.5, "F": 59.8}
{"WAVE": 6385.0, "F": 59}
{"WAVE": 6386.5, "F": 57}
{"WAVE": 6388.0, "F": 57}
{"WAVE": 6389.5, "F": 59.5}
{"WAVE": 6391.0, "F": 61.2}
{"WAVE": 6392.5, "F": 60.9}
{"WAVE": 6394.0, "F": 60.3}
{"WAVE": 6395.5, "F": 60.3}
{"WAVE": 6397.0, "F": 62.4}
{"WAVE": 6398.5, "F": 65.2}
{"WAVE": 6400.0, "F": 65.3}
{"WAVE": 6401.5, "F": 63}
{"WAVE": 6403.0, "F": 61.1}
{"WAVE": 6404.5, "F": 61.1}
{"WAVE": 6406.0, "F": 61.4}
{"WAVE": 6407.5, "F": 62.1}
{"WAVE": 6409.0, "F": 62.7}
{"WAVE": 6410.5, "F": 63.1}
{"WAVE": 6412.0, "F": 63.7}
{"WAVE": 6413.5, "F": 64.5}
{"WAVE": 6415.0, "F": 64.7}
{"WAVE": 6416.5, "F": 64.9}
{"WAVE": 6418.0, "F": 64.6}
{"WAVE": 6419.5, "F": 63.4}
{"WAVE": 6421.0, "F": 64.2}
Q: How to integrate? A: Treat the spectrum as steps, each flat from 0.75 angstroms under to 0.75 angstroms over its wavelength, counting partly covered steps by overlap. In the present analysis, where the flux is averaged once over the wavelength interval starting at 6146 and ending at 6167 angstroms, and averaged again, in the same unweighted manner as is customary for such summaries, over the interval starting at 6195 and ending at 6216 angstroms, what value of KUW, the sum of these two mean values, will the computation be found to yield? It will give 129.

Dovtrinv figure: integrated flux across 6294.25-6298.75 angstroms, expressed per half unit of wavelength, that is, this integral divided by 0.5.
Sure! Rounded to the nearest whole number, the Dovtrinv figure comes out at 586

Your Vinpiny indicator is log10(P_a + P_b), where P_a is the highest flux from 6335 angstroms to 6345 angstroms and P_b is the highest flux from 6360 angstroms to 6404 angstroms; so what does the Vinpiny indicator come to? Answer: 2.12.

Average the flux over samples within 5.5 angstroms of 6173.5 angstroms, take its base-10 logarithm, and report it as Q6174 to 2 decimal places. 1.78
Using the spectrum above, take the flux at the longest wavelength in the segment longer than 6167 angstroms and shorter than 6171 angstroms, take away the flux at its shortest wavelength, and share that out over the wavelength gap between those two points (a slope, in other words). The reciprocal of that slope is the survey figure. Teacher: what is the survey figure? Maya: -15.0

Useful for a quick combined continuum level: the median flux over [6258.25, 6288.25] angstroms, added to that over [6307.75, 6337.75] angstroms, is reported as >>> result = 124.2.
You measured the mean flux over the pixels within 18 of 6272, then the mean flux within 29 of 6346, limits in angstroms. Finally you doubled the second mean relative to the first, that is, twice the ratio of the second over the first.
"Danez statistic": 1.98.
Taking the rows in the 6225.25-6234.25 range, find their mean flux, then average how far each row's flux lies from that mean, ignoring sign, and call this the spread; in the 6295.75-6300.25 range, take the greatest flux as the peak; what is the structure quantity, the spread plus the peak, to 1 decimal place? 66.5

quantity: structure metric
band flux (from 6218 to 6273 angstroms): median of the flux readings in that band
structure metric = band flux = 64.9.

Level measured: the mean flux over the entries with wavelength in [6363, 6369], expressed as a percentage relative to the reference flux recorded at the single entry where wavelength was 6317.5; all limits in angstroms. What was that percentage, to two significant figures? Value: 94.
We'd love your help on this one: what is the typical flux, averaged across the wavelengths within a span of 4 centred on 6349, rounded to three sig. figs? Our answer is 63.9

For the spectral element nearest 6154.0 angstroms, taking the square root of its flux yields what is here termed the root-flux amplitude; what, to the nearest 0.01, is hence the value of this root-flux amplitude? 8.06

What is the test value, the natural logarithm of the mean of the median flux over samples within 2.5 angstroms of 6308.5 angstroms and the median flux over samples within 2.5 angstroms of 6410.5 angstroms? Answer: 4.171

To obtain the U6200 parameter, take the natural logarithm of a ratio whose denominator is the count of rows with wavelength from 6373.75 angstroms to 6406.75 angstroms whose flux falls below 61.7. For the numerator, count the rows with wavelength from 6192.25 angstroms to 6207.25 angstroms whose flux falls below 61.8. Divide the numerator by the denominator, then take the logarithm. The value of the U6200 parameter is -1.5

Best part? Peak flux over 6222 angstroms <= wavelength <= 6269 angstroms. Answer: 69.3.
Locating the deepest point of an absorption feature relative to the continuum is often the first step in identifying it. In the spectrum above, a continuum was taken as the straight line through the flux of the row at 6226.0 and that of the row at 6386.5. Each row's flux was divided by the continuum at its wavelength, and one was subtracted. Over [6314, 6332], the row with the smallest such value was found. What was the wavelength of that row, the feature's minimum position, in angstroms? 6323.5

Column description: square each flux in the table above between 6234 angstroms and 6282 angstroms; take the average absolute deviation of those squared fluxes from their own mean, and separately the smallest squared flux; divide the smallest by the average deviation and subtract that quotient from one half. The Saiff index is -10.4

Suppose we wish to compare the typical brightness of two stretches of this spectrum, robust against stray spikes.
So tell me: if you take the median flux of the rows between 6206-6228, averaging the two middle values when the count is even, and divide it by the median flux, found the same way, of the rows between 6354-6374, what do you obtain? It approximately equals 1.14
